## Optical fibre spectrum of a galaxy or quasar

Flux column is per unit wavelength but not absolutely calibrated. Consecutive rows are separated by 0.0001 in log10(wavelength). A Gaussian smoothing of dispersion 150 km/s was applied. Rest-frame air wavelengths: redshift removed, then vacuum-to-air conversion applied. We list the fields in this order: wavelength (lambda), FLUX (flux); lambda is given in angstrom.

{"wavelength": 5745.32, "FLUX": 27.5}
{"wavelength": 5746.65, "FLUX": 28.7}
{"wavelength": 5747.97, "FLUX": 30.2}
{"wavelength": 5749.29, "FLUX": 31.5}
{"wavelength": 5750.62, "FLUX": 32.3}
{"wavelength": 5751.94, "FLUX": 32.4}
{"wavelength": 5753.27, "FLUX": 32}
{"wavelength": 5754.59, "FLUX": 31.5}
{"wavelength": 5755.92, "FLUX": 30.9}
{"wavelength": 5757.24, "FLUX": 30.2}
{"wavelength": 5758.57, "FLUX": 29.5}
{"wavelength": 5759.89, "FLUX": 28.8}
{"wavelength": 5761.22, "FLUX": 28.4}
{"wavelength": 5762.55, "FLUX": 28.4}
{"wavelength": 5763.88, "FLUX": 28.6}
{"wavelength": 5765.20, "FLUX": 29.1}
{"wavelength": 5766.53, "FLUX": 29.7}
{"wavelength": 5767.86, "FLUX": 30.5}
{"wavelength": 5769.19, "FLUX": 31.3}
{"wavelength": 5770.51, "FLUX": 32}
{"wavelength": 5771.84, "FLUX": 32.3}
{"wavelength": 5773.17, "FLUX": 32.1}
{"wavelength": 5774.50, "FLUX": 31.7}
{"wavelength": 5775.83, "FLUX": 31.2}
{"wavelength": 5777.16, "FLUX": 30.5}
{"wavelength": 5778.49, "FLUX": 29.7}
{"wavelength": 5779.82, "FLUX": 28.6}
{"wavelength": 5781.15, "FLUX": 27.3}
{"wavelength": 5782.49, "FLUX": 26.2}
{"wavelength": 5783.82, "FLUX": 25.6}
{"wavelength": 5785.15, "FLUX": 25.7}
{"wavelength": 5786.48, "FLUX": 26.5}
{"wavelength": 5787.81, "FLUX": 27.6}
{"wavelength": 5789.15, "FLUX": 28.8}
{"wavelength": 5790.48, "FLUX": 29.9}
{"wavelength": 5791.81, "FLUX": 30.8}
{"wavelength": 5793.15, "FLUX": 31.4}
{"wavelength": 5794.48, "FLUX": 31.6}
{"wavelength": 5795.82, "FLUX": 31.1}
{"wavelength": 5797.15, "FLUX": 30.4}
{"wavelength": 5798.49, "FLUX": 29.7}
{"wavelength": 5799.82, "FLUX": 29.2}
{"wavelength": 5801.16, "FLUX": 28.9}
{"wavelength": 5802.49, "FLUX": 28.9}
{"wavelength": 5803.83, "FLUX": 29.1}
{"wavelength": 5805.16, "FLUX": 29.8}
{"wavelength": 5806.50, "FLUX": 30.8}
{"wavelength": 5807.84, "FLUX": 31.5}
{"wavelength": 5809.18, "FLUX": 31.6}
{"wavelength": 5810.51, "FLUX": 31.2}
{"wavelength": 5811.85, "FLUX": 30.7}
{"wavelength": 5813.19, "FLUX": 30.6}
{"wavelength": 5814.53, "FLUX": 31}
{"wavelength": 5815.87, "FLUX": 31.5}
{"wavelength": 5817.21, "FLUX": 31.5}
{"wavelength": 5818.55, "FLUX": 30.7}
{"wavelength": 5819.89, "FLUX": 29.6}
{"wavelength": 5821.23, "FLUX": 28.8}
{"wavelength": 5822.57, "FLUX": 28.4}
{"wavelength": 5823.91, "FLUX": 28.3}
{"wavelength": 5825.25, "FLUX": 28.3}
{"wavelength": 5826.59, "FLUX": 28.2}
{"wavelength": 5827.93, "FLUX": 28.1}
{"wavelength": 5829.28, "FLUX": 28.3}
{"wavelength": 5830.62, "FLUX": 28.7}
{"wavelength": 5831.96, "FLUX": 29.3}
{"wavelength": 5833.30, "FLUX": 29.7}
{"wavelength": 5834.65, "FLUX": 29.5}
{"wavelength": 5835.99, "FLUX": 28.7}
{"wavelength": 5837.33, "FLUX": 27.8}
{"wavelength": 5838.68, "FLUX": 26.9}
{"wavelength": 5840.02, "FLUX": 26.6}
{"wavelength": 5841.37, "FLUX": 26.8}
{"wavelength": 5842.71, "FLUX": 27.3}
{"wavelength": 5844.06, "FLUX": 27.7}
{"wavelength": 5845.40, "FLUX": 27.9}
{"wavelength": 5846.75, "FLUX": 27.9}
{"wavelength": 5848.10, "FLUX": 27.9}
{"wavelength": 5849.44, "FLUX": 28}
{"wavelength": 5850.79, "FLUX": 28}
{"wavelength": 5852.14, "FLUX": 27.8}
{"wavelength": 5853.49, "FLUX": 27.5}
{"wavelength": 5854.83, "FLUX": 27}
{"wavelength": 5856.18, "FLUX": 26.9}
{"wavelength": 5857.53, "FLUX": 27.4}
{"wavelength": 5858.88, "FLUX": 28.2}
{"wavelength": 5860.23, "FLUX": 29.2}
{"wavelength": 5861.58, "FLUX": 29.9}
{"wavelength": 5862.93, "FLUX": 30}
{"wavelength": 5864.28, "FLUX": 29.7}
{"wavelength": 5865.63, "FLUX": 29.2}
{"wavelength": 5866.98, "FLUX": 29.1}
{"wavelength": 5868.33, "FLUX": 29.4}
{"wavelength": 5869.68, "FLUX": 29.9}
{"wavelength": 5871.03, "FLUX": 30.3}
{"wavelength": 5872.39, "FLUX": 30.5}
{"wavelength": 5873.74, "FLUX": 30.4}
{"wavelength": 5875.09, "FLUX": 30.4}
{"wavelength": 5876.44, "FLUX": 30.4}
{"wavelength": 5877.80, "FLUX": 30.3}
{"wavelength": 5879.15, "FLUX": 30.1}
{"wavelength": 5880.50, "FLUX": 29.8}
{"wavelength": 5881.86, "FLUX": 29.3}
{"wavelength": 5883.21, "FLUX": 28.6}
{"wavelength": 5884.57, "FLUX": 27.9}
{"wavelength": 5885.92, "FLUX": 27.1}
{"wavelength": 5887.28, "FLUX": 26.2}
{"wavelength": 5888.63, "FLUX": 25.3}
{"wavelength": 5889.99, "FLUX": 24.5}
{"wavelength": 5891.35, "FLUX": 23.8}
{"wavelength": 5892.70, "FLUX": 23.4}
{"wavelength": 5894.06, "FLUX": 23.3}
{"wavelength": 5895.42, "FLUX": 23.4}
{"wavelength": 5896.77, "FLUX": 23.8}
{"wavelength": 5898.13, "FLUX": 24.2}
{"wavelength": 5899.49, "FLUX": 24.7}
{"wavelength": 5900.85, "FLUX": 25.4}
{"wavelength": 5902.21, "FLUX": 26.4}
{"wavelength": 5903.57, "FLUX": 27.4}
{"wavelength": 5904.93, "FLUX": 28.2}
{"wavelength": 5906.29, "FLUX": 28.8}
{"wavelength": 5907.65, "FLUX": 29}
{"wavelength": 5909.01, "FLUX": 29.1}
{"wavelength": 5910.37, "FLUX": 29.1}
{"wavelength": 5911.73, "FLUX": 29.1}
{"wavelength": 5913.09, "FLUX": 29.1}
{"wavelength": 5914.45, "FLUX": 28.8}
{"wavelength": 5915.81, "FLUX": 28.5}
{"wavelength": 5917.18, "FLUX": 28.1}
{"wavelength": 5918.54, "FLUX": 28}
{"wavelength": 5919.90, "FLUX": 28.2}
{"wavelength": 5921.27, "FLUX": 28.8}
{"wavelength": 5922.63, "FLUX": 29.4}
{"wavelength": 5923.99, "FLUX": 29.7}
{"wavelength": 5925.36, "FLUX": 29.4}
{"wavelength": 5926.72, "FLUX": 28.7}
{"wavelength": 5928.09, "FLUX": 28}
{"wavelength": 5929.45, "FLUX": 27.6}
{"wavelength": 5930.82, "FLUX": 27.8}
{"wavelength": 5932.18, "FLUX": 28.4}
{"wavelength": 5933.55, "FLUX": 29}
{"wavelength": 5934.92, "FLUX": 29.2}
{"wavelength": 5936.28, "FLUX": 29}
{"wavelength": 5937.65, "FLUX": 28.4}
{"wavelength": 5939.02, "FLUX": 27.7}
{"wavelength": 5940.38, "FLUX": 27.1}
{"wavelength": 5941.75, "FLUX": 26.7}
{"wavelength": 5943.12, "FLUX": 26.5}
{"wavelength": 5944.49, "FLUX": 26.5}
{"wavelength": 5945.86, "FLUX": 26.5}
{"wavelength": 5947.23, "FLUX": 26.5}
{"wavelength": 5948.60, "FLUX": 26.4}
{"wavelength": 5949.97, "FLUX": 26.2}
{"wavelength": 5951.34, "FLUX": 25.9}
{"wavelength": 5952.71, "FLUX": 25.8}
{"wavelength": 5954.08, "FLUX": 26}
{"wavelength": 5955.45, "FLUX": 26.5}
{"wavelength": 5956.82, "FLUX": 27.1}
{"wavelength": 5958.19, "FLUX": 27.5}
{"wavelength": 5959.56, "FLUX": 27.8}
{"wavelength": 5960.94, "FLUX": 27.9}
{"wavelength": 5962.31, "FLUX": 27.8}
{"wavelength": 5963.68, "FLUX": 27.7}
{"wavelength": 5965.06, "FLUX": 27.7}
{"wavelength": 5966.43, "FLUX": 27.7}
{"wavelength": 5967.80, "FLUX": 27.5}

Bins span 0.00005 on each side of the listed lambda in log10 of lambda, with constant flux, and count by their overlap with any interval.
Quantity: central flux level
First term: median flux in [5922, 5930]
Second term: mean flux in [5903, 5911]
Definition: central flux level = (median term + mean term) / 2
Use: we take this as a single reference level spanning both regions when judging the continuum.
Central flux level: 28.8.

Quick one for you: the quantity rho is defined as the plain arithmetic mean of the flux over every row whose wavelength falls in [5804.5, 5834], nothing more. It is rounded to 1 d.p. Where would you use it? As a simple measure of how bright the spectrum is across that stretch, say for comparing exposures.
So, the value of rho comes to 29.8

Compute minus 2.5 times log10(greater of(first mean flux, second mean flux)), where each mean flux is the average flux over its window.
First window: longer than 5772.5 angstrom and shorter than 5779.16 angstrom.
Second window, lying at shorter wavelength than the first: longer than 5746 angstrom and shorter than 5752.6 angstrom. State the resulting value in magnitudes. -3.73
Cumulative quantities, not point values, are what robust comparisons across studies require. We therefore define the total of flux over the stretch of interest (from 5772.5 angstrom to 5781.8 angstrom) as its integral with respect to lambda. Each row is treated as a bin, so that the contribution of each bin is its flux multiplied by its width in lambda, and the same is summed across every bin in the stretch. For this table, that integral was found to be 281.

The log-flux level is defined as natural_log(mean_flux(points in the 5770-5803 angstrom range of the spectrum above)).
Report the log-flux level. 3.38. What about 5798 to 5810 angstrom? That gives 3.40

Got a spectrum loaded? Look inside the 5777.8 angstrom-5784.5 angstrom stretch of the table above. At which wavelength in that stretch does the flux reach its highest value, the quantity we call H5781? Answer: 5778.49 angstrom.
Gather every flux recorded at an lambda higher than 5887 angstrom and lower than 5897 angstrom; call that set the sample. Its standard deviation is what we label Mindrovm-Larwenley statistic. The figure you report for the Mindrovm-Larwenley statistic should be 1.0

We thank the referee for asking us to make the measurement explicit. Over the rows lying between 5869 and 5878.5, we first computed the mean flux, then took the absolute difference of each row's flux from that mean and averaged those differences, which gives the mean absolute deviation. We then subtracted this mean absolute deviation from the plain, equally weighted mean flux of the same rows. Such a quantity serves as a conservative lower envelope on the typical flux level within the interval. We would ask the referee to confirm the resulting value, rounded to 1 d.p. 30.2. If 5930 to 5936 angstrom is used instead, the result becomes 28.1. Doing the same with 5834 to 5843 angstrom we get 26.8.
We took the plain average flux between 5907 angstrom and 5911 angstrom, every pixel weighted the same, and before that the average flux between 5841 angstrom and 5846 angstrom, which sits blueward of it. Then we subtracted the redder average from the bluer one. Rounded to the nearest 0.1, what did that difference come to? -1.6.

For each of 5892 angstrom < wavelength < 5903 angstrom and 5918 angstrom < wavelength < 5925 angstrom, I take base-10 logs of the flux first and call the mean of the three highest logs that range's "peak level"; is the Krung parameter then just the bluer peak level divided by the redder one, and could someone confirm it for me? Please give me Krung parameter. 0.959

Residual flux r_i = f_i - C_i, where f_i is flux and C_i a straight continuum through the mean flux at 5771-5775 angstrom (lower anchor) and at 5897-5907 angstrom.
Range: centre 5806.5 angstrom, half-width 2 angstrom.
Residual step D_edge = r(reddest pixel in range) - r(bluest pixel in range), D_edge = 2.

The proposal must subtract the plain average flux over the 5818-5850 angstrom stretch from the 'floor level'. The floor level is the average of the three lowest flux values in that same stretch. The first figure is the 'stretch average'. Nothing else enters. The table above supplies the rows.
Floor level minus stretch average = -1.5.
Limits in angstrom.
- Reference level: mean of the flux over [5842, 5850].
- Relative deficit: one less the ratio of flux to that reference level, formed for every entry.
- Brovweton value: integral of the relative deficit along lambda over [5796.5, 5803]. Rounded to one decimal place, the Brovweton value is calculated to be -0.4 angstrom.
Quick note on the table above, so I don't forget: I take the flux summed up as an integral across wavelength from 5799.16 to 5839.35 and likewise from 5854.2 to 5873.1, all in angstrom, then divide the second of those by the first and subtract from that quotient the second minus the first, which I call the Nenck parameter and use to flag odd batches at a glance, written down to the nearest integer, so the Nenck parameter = 638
